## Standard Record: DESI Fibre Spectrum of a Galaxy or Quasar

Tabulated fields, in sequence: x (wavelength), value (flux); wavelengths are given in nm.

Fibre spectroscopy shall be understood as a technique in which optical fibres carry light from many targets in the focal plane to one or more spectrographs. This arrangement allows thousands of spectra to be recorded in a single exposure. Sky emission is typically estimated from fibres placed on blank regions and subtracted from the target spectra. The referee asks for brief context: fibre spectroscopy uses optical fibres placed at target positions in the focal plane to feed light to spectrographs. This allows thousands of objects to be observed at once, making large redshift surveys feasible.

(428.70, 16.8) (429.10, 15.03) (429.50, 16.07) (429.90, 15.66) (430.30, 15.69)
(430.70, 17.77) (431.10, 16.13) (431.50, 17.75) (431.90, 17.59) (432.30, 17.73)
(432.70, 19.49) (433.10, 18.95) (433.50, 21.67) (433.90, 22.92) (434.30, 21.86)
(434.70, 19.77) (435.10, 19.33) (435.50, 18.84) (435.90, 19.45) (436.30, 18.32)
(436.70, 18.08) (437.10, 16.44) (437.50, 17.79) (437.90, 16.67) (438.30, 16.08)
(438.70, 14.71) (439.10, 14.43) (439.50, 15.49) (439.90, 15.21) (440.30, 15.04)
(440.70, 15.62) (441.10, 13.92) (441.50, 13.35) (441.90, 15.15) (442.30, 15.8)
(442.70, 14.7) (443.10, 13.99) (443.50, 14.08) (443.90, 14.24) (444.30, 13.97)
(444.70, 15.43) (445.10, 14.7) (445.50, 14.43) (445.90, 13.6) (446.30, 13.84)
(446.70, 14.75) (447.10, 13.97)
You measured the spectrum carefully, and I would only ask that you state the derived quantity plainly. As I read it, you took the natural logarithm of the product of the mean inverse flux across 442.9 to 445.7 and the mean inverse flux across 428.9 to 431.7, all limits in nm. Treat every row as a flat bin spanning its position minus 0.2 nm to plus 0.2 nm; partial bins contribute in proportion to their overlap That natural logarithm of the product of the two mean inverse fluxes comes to -5.45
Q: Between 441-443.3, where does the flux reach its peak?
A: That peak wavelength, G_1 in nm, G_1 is 442.30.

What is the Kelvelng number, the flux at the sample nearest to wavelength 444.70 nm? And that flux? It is 15.43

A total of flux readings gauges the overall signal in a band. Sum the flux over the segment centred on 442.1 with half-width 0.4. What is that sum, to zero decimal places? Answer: 31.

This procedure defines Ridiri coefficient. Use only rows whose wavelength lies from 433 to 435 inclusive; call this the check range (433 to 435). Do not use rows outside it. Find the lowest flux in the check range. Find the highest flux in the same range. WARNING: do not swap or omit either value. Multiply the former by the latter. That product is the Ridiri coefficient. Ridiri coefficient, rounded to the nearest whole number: 434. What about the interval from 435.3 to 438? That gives 320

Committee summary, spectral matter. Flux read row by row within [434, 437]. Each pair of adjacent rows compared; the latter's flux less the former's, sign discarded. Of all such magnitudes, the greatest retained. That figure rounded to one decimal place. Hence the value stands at 2.1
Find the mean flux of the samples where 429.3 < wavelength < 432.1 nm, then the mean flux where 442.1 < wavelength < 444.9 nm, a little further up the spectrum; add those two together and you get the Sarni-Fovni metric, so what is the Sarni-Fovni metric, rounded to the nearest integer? 31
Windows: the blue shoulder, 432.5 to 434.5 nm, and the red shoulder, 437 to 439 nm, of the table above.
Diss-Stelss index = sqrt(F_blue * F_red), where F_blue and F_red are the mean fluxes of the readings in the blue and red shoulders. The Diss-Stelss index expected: 18.5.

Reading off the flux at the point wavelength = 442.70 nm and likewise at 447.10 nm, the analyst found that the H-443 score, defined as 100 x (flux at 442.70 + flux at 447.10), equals 2867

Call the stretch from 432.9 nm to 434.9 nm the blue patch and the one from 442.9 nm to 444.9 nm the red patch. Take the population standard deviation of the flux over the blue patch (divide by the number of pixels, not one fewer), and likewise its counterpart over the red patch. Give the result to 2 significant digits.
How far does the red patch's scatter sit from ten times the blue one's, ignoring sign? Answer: 14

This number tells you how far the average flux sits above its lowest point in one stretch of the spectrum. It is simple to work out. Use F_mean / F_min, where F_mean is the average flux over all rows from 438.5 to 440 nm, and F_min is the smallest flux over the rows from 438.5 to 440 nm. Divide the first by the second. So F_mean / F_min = 1.04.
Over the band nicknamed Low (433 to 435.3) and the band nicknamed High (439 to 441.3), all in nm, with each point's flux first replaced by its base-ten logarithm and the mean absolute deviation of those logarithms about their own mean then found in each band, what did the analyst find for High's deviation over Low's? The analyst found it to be 0.52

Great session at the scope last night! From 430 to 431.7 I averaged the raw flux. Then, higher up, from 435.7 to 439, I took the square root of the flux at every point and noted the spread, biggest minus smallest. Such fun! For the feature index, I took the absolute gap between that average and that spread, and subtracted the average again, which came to -0.57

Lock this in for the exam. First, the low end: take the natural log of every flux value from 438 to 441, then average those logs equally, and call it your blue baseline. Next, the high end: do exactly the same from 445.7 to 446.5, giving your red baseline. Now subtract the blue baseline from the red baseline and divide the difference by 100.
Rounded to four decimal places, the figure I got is -0.0010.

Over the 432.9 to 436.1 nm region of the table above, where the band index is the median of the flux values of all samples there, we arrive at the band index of 19.6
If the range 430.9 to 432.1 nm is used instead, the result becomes 17.6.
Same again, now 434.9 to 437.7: 18.3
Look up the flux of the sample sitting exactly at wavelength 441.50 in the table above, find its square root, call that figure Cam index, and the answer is 3.7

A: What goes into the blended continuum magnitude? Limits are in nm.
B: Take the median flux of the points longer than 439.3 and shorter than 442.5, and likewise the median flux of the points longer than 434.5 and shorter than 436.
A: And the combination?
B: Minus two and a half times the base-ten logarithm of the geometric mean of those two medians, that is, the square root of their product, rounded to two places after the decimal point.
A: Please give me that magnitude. -3.09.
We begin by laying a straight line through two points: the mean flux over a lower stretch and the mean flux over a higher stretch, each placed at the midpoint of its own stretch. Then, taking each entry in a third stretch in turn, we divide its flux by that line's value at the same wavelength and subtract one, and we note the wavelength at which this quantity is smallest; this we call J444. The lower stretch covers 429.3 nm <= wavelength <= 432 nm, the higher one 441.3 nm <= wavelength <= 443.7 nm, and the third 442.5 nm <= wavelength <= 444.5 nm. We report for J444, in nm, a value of 443.10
